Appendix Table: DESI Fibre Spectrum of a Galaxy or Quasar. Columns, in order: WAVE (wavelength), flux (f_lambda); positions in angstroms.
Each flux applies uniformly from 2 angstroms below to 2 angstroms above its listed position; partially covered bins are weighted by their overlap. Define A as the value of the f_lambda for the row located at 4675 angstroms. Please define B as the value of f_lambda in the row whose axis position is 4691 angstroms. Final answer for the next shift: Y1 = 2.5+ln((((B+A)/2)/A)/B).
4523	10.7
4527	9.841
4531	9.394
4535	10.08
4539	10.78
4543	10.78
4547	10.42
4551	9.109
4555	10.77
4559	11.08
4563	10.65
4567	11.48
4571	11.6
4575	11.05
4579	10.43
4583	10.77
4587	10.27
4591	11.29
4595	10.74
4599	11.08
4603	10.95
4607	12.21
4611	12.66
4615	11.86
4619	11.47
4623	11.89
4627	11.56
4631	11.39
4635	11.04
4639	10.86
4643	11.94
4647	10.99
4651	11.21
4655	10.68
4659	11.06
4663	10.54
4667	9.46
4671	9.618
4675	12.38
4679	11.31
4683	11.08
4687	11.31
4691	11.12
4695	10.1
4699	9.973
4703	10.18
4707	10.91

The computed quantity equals 0.04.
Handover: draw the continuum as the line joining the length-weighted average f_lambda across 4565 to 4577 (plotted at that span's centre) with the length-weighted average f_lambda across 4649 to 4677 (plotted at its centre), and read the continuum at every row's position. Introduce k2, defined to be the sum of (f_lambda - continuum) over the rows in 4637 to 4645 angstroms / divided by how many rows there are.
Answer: 0.5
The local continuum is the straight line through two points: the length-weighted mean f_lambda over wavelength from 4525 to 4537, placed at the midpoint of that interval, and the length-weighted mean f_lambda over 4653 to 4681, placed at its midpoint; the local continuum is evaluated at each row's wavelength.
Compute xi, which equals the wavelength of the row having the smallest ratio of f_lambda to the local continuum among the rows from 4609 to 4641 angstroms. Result 4639 angstroms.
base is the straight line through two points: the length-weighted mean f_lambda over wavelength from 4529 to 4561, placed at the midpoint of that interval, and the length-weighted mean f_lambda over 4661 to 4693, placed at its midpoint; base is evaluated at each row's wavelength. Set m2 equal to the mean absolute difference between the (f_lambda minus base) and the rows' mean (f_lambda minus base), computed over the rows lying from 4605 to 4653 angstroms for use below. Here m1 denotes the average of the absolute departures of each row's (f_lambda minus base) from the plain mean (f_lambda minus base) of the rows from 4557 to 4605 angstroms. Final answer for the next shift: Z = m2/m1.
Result 1.41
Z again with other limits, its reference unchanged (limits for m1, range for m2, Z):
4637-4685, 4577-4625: 0.96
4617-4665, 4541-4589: 1.09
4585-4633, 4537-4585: 0.87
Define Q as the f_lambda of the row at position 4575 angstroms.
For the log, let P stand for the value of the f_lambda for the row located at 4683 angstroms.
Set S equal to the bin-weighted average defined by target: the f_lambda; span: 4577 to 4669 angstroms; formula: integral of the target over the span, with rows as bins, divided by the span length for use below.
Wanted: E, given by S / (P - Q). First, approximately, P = 11.08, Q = 11.05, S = 11.1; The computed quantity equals 372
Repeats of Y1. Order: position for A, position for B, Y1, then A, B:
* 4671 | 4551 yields 0.26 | 9.618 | 9.109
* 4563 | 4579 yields 0.14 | 10.65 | 10.43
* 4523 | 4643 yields 0.08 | 10.7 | 11.94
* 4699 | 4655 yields 0.17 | 9.973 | 10.68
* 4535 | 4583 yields 0.16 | 10.08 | 10.77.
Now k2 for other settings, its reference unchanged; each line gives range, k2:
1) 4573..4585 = -0.6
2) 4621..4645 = 0.5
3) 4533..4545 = -1.1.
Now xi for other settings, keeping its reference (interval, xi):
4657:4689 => 4667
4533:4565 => 4551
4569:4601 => 4587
